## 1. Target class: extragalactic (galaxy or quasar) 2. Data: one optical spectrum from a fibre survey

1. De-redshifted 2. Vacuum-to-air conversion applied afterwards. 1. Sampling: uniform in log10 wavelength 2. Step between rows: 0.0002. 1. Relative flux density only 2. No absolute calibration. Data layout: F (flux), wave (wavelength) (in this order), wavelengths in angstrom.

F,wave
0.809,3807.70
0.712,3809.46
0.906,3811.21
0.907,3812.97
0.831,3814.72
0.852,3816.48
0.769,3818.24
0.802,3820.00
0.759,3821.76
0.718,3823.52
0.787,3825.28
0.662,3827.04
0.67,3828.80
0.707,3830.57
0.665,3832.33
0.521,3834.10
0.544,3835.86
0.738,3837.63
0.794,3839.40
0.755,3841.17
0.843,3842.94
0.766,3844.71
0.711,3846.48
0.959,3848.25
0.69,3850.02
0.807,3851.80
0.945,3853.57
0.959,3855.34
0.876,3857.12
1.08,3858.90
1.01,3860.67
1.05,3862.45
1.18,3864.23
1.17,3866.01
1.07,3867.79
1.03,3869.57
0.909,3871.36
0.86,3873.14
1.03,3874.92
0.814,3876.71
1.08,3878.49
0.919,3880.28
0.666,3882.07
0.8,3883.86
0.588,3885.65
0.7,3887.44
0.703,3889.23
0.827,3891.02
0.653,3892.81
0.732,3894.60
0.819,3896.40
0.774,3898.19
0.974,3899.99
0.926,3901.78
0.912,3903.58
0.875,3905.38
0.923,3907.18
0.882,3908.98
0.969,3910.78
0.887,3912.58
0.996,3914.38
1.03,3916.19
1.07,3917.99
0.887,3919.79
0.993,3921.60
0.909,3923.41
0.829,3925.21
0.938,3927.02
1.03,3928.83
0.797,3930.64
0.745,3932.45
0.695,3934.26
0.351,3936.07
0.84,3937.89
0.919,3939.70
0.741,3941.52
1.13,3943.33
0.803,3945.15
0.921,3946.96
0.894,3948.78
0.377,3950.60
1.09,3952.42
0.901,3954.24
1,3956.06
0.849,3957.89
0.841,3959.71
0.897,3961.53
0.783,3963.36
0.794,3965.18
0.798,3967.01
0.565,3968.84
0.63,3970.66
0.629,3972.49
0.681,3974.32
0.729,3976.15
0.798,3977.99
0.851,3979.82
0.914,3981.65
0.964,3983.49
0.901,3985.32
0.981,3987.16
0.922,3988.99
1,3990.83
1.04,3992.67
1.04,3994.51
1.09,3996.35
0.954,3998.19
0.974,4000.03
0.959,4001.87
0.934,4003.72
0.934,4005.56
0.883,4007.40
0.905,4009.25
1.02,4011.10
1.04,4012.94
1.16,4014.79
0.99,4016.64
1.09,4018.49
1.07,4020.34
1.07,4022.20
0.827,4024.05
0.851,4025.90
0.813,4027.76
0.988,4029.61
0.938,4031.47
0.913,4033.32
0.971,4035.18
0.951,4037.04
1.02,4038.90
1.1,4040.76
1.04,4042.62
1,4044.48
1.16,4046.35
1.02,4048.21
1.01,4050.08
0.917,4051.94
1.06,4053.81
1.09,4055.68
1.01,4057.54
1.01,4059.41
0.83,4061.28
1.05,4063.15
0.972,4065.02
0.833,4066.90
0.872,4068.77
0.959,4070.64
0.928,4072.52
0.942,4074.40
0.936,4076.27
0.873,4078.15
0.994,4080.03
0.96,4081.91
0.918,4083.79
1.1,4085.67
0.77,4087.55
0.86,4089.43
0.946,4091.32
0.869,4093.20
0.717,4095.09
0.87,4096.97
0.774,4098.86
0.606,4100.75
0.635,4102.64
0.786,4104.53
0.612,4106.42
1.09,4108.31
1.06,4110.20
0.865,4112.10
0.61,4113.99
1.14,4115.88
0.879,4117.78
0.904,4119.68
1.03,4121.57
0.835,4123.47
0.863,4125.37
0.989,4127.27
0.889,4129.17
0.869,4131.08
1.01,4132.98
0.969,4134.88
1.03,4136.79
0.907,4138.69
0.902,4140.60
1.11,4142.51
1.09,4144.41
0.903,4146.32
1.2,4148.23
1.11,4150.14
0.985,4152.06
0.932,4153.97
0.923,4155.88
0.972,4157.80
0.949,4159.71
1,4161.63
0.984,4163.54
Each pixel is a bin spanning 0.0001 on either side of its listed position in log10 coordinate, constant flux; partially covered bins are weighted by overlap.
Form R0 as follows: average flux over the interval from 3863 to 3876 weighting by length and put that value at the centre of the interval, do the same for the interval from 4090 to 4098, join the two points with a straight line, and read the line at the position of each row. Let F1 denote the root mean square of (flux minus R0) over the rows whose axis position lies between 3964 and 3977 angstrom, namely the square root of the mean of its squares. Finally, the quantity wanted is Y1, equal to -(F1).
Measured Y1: -0.27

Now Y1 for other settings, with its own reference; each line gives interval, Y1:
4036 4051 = -0.16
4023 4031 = -0.08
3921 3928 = -0.09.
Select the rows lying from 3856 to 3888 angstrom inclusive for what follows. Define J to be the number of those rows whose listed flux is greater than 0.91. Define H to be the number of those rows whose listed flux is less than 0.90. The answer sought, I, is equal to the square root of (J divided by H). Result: 1.2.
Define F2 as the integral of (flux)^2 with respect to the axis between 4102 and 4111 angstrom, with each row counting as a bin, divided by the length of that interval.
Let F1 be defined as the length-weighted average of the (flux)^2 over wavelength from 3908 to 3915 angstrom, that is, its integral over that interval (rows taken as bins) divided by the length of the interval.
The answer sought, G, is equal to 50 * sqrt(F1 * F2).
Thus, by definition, 40.3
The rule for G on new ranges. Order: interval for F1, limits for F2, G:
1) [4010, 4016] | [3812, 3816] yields 46.3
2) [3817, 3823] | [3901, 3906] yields 35.2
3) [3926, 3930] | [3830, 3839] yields 31.4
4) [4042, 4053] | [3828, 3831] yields 35.2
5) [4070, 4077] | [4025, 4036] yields 43.0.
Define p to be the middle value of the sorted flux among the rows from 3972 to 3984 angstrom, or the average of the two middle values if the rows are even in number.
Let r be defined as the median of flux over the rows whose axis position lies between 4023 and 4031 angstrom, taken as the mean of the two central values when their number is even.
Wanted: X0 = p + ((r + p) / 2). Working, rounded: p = 0.80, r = 0.84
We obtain 1.62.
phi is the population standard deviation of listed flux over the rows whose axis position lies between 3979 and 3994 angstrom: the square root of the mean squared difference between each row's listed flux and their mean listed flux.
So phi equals 0.057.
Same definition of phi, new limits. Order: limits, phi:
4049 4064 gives 0.079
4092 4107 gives 0.101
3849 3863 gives 0.122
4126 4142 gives 0.057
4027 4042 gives 0.078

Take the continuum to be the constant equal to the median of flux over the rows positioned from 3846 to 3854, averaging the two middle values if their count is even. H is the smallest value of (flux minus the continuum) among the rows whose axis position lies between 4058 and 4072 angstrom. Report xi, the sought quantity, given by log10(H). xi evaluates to -1.6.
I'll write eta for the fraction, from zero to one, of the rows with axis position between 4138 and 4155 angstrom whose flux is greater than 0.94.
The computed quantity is 0.56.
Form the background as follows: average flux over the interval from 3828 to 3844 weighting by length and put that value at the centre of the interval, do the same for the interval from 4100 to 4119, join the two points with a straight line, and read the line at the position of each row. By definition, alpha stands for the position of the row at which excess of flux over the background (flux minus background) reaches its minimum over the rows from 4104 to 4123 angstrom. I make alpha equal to 4113.99 angstrom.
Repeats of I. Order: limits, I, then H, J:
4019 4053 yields 2.2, 3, 15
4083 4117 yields 0.7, 12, 6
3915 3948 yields 0.9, 9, 8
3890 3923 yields 1.0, 9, 9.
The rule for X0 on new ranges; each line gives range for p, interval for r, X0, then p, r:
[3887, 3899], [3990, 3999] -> 1.62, 0.73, 1.04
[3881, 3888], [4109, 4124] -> 1.47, 0.68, 0.89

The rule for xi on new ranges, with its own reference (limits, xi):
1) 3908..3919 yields -1.1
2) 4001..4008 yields -1.1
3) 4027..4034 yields -2.2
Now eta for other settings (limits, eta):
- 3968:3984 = 0.11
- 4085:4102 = 0.22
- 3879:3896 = 0.00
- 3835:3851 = 0.11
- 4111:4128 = 0.33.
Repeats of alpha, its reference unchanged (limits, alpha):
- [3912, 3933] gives 3932.45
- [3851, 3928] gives 3885.65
